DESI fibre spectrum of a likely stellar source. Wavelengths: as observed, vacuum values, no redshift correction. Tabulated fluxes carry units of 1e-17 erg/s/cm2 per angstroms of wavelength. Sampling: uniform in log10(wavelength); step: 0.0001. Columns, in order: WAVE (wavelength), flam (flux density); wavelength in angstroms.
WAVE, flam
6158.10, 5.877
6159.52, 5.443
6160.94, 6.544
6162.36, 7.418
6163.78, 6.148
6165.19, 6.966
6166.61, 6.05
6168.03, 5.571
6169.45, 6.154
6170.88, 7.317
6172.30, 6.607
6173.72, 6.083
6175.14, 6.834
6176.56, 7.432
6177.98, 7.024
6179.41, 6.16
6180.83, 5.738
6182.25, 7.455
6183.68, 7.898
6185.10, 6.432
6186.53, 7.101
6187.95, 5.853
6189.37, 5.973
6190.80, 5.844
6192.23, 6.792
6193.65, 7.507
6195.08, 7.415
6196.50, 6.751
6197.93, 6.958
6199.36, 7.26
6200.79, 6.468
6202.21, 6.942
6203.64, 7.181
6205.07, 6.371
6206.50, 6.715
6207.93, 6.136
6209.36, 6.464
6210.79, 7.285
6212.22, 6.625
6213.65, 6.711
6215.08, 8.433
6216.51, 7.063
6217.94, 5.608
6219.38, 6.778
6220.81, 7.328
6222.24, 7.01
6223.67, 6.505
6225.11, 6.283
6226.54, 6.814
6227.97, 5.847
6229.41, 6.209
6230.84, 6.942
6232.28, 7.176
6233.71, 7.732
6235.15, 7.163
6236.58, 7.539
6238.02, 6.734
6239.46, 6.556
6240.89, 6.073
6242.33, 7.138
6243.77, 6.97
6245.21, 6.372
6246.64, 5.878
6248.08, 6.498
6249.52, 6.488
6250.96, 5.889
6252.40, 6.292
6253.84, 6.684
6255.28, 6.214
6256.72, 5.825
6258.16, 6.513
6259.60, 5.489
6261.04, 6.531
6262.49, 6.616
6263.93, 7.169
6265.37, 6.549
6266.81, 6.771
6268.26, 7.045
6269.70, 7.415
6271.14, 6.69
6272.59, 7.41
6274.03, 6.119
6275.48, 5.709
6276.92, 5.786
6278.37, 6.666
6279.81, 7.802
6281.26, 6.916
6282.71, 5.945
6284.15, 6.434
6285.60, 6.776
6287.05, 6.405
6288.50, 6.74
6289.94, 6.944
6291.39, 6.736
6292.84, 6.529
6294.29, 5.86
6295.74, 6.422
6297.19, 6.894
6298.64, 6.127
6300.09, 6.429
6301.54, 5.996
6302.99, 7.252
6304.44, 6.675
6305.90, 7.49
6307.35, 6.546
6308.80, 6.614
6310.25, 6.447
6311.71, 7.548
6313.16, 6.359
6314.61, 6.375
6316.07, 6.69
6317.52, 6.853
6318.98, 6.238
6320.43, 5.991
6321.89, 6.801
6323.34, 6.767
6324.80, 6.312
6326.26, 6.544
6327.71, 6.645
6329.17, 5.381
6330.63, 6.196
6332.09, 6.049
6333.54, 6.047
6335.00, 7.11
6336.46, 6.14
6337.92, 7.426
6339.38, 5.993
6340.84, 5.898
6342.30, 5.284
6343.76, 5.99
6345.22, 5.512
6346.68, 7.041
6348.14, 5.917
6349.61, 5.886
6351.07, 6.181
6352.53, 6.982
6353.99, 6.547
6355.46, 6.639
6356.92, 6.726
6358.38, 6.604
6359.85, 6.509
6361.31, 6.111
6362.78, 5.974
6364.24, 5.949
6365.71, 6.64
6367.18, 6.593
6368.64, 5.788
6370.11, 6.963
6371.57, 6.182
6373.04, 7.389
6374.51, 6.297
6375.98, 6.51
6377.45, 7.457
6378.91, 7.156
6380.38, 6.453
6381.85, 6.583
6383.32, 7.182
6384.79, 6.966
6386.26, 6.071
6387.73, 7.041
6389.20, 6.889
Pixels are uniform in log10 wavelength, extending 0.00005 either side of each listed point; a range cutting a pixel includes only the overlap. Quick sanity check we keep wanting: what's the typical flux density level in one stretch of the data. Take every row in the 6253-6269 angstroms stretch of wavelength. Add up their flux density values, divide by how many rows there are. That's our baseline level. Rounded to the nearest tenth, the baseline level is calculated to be 6.5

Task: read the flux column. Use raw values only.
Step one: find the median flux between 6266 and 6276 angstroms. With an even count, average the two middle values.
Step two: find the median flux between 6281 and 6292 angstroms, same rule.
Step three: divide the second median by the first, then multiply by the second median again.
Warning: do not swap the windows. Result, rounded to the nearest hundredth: 6.71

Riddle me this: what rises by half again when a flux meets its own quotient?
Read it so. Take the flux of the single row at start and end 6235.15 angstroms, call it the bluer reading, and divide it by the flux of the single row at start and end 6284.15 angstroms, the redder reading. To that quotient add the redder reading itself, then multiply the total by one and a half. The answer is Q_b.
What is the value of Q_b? 11.3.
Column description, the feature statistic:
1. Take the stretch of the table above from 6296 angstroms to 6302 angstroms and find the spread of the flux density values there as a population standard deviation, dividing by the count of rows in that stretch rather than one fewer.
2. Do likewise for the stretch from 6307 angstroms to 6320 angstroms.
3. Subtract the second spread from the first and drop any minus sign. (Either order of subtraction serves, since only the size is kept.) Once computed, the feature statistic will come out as 0.02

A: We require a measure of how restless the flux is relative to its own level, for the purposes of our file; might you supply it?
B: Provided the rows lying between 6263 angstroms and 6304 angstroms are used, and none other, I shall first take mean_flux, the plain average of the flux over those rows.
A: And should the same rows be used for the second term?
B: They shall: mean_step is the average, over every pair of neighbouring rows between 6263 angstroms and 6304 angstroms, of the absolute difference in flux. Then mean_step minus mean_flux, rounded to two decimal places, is -6.06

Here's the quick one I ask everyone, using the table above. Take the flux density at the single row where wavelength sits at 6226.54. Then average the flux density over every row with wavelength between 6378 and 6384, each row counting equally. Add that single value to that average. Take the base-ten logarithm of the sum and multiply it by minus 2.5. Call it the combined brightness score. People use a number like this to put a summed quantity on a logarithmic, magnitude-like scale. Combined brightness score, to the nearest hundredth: -2.84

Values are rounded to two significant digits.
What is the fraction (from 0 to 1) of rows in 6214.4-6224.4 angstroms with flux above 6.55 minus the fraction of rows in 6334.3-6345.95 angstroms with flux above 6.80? 0.46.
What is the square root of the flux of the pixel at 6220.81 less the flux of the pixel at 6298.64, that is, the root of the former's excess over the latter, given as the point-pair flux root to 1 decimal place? 1.1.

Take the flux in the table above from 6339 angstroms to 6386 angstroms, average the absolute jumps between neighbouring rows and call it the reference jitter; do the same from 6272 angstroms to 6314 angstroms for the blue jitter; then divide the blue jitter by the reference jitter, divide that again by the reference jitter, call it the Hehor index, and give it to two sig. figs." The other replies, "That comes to 2.3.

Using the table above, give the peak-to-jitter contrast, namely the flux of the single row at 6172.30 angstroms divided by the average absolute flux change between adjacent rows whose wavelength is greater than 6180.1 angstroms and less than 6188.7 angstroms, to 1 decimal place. 6.0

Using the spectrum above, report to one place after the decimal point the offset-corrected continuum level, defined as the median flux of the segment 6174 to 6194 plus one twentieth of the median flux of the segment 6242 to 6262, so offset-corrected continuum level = 7.1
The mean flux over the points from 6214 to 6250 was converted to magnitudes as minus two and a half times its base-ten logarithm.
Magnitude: -2.08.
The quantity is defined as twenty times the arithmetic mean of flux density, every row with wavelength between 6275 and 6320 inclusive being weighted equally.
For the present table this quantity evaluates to 132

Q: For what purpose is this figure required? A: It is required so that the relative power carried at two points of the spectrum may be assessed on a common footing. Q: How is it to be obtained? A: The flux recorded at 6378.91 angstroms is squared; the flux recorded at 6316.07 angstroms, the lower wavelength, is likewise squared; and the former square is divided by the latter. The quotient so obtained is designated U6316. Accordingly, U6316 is 1.14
